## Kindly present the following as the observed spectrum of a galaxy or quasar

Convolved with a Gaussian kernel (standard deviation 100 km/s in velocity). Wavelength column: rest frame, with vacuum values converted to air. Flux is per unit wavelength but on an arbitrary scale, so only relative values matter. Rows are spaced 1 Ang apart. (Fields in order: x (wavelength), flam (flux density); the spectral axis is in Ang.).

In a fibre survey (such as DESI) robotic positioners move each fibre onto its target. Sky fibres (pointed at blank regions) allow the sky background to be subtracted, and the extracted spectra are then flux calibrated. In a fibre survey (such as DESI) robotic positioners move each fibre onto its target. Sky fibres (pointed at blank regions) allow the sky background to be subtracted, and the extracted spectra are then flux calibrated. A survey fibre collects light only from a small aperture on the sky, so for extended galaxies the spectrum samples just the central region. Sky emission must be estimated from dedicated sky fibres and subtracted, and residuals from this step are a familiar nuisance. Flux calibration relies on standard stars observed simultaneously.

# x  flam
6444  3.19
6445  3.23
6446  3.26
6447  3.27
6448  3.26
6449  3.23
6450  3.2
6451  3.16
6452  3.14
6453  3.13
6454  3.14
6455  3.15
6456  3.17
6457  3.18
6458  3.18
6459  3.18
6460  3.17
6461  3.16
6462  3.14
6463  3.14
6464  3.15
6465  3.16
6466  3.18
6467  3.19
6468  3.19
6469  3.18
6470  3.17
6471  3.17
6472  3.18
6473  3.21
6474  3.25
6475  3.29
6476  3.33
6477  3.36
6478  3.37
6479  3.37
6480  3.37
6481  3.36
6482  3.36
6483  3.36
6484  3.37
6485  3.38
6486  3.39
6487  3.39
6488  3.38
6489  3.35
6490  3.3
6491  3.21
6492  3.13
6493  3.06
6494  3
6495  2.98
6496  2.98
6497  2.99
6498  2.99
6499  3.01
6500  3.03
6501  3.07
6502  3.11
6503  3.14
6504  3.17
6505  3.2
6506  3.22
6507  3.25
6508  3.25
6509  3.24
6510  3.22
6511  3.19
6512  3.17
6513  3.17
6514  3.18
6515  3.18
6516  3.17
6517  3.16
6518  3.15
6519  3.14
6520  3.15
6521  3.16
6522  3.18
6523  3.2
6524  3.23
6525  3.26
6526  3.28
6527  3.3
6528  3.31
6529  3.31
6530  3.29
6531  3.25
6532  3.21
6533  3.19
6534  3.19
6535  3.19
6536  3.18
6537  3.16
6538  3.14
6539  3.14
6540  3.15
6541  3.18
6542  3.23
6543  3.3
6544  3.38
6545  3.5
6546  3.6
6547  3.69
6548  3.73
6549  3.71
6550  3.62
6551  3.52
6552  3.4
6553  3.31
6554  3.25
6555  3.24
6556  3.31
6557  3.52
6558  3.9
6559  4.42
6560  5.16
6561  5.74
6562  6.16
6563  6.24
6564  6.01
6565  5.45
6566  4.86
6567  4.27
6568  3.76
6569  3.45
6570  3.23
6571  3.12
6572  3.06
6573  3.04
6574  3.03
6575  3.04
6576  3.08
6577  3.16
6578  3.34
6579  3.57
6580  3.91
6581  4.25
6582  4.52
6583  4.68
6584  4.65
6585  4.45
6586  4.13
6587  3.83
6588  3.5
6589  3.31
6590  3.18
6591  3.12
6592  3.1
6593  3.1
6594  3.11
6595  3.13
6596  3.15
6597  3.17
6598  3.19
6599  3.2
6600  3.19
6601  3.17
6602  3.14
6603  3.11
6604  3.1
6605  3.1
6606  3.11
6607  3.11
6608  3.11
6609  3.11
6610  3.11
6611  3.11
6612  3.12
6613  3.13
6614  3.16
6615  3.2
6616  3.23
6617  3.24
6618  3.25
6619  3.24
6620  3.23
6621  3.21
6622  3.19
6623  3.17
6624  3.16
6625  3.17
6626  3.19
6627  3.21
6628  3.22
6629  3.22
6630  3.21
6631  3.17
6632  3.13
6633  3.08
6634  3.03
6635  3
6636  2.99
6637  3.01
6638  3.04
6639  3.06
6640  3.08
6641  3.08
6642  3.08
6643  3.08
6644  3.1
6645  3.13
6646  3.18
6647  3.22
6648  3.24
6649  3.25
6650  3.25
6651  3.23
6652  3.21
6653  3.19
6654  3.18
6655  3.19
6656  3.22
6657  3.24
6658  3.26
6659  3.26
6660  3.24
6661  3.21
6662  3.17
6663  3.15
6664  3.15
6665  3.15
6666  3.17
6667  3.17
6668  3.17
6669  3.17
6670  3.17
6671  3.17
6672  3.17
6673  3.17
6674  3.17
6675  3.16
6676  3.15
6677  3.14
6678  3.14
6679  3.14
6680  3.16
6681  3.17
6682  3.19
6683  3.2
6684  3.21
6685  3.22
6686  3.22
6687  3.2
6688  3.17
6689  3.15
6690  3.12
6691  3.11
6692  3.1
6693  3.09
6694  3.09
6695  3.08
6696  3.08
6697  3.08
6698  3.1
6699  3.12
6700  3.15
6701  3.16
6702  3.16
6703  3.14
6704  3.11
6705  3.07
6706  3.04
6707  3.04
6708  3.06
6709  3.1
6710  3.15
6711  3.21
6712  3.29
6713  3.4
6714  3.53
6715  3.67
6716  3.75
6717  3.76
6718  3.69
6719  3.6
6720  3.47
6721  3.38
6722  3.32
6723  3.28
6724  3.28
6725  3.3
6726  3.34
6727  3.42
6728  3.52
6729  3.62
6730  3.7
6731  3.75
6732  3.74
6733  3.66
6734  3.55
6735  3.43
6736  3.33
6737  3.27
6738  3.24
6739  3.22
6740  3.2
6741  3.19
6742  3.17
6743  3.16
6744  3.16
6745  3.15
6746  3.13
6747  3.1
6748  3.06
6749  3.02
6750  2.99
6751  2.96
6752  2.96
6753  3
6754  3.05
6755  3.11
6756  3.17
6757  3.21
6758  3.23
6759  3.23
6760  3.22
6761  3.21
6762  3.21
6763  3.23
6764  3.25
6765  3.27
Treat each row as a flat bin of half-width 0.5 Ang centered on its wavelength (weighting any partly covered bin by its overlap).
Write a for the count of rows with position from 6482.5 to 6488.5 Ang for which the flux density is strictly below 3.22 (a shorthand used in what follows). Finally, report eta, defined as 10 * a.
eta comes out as 0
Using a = 0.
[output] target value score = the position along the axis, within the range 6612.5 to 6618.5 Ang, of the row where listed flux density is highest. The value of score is 6618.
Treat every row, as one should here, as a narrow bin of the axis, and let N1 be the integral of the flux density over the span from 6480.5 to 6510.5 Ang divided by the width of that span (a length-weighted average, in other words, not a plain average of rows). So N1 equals 3.20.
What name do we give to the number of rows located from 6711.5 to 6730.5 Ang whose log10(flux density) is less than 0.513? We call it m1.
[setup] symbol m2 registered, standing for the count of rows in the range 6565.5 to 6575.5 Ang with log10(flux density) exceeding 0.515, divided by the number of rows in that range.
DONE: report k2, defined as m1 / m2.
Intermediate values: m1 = 0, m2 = 0.4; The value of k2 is 0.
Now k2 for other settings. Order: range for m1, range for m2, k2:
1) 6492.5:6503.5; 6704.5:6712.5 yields 88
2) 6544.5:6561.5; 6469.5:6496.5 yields 3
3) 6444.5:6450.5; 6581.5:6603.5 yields 8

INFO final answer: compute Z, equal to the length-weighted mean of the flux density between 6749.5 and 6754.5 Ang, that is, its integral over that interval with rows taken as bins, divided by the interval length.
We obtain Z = 3.0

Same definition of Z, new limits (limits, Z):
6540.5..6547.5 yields 3.4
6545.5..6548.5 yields 3.7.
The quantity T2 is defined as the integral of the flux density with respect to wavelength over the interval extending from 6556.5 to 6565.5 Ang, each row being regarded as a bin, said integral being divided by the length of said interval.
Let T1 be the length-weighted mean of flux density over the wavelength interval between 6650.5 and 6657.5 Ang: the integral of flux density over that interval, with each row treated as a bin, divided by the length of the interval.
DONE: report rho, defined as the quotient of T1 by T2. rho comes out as 0.62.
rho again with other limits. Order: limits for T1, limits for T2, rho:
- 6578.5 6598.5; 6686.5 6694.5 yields 1.17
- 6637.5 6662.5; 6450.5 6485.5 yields 0.98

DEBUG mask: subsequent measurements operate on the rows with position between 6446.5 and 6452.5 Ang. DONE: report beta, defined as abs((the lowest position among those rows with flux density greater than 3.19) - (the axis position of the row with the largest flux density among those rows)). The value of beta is 0 Ang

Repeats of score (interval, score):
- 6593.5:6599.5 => 6599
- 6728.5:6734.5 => 6731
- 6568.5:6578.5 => 6569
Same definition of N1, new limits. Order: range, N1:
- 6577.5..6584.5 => 4.13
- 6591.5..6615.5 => 3.13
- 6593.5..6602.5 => 3.16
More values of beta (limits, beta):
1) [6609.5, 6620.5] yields 3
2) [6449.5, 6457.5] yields 0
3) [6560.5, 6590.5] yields 2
